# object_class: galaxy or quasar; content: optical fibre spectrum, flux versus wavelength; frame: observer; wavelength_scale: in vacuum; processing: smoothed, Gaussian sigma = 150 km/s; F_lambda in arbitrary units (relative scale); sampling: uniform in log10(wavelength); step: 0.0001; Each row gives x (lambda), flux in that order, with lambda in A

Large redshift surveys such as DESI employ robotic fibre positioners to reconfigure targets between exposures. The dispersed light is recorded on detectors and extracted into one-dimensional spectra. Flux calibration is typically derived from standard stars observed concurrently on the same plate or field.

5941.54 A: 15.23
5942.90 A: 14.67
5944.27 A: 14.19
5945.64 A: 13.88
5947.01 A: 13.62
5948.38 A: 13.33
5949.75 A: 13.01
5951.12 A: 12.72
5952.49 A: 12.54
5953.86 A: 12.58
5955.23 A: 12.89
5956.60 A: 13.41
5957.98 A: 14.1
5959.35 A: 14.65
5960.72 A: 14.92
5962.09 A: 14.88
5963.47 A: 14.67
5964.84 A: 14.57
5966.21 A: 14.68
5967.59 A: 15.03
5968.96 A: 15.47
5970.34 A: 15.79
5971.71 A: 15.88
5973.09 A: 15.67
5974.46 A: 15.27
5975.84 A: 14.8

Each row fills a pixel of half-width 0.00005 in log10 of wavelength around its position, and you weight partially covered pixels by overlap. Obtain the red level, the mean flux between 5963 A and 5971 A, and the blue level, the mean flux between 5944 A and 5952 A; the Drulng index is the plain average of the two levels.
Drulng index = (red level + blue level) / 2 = 14.2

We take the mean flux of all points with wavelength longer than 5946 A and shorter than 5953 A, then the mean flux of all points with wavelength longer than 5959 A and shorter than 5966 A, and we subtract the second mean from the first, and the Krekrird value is -1.7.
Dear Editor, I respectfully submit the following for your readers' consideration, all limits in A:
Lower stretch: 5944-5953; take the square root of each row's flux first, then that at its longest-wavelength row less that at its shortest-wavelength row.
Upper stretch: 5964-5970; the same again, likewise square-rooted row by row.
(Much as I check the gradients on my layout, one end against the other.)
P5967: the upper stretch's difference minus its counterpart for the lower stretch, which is 0.34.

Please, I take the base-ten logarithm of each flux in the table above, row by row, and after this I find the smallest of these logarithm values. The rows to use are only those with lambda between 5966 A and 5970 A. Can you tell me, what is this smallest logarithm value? 1.17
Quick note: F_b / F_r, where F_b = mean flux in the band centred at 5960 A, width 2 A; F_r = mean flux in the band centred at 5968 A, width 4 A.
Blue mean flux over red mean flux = 0.98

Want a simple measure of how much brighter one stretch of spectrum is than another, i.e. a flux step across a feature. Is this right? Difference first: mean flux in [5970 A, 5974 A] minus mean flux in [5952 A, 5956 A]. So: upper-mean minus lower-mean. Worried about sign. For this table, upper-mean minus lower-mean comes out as 3.1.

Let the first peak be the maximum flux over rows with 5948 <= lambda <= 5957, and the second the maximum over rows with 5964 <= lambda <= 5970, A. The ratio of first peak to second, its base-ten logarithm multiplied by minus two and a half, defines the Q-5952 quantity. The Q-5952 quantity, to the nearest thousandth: 0.155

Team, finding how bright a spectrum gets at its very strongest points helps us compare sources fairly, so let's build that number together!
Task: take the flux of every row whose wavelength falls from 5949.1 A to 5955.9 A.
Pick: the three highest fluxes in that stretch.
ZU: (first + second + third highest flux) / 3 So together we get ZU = 12.9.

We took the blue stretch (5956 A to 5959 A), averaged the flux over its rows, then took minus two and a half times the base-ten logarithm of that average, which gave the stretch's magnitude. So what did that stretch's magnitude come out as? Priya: -2.85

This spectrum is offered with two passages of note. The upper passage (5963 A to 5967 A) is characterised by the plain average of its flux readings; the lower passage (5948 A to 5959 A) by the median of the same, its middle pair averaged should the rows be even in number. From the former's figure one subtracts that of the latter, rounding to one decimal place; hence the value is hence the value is 1.7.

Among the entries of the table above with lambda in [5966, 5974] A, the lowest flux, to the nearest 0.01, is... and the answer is 14.68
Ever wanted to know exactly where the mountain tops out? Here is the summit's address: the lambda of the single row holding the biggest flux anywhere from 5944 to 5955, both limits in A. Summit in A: 5944.27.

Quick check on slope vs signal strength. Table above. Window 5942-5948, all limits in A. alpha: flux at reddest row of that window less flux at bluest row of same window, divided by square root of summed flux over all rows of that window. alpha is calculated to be -0.14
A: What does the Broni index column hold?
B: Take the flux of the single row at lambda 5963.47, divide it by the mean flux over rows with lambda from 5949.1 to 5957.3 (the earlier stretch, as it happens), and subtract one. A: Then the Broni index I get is 0.14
